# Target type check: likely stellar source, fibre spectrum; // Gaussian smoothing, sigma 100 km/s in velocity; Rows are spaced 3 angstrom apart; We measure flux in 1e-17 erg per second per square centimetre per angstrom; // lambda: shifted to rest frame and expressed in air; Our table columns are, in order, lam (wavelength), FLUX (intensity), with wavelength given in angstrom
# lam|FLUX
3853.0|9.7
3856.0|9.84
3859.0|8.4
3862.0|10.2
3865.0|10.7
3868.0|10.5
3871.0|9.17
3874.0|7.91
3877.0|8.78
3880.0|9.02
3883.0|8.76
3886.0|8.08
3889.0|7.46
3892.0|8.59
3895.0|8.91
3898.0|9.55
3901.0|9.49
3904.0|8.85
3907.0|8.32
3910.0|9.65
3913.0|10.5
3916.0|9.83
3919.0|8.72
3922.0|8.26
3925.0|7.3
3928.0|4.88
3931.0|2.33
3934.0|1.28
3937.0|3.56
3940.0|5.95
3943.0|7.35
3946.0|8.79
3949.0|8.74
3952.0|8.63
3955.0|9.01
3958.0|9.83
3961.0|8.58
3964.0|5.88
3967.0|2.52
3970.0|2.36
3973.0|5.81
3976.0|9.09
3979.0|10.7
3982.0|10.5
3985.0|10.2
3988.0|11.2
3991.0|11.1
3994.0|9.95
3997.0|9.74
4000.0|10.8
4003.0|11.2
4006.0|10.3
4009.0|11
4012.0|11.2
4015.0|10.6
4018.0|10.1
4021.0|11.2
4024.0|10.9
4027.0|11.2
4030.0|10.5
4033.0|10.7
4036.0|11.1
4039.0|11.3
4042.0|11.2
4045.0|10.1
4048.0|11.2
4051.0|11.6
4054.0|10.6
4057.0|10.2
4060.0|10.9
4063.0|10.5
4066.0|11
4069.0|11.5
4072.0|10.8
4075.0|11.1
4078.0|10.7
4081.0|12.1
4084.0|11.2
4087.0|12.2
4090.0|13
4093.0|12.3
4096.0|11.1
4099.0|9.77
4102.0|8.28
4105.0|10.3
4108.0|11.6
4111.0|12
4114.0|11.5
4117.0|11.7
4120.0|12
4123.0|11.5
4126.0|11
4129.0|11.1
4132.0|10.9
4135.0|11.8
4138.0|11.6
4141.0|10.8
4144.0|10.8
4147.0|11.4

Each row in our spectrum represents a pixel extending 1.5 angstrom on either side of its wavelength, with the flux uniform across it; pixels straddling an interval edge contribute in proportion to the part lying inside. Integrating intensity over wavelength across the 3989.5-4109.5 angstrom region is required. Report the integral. 1308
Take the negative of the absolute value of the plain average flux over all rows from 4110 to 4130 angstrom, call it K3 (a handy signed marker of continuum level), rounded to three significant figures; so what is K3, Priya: -11.5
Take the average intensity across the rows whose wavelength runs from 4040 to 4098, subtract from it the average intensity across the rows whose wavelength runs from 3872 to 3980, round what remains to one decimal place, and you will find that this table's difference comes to 3.6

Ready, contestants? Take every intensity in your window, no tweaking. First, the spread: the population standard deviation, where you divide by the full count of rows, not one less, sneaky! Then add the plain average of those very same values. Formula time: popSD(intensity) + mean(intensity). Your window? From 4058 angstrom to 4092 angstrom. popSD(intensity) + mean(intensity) 12.1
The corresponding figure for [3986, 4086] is 11.4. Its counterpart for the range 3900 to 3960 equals 10.1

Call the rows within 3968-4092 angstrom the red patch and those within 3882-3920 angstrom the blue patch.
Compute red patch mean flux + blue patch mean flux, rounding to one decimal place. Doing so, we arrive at 19.5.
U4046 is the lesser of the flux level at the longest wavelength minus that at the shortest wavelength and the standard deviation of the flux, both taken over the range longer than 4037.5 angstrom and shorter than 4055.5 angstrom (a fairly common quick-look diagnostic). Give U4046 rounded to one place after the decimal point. -0.7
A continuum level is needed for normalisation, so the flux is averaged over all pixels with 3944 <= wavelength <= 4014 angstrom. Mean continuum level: 9.0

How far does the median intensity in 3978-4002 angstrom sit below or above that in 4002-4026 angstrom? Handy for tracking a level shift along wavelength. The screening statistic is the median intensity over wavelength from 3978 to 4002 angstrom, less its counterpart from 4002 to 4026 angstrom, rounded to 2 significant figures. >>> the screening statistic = -0.35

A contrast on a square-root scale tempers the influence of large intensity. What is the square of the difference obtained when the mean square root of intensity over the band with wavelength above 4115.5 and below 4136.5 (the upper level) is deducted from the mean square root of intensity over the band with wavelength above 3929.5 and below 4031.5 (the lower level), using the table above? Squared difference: 0.26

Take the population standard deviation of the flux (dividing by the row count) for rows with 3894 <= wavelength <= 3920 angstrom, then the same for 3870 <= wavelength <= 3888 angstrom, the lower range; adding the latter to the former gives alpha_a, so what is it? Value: 1.1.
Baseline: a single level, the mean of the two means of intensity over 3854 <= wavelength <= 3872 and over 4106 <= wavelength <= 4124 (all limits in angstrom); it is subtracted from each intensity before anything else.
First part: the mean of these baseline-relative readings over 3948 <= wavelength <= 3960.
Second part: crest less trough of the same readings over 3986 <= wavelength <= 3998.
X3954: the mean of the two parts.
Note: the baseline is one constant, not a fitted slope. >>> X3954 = -0.12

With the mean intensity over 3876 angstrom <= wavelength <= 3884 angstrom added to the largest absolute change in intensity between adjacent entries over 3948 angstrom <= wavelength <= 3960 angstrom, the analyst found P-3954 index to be 9.7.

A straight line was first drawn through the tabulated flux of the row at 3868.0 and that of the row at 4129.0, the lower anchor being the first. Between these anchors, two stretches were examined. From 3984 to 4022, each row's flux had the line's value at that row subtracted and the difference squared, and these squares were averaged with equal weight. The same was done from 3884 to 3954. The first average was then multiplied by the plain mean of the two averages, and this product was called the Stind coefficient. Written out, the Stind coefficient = 2.2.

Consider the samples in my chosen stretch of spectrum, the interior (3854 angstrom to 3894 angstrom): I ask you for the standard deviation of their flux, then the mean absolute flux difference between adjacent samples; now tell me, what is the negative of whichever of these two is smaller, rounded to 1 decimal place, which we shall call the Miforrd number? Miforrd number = -0.9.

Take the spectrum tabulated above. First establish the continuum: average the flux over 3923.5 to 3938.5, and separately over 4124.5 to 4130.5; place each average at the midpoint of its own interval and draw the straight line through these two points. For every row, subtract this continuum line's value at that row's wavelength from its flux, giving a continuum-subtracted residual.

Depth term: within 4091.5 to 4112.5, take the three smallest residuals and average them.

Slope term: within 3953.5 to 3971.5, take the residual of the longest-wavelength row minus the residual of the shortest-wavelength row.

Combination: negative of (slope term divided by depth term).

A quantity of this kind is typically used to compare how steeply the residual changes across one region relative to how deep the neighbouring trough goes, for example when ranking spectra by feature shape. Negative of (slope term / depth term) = -10.77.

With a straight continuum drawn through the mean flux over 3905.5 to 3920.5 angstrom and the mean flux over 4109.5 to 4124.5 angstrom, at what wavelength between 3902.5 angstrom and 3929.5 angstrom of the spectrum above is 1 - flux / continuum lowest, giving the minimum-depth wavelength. 3913.0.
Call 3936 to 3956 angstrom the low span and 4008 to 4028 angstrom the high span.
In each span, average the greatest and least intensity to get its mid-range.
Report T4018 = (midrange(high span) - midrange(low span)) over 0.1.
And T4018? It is 44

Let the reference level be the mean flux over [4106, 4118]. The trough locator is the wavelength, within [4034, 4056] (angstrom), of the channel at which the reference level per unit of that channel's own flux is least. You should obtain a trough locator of 4051.0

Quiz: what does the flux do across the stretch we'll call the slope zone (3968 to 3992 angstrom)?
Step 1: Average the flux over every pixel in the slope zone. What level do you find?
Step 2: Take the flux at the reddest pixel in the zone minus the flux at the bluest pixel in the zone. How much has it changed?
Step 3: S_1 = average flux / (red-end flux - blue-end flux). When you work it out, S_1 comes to 1.0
